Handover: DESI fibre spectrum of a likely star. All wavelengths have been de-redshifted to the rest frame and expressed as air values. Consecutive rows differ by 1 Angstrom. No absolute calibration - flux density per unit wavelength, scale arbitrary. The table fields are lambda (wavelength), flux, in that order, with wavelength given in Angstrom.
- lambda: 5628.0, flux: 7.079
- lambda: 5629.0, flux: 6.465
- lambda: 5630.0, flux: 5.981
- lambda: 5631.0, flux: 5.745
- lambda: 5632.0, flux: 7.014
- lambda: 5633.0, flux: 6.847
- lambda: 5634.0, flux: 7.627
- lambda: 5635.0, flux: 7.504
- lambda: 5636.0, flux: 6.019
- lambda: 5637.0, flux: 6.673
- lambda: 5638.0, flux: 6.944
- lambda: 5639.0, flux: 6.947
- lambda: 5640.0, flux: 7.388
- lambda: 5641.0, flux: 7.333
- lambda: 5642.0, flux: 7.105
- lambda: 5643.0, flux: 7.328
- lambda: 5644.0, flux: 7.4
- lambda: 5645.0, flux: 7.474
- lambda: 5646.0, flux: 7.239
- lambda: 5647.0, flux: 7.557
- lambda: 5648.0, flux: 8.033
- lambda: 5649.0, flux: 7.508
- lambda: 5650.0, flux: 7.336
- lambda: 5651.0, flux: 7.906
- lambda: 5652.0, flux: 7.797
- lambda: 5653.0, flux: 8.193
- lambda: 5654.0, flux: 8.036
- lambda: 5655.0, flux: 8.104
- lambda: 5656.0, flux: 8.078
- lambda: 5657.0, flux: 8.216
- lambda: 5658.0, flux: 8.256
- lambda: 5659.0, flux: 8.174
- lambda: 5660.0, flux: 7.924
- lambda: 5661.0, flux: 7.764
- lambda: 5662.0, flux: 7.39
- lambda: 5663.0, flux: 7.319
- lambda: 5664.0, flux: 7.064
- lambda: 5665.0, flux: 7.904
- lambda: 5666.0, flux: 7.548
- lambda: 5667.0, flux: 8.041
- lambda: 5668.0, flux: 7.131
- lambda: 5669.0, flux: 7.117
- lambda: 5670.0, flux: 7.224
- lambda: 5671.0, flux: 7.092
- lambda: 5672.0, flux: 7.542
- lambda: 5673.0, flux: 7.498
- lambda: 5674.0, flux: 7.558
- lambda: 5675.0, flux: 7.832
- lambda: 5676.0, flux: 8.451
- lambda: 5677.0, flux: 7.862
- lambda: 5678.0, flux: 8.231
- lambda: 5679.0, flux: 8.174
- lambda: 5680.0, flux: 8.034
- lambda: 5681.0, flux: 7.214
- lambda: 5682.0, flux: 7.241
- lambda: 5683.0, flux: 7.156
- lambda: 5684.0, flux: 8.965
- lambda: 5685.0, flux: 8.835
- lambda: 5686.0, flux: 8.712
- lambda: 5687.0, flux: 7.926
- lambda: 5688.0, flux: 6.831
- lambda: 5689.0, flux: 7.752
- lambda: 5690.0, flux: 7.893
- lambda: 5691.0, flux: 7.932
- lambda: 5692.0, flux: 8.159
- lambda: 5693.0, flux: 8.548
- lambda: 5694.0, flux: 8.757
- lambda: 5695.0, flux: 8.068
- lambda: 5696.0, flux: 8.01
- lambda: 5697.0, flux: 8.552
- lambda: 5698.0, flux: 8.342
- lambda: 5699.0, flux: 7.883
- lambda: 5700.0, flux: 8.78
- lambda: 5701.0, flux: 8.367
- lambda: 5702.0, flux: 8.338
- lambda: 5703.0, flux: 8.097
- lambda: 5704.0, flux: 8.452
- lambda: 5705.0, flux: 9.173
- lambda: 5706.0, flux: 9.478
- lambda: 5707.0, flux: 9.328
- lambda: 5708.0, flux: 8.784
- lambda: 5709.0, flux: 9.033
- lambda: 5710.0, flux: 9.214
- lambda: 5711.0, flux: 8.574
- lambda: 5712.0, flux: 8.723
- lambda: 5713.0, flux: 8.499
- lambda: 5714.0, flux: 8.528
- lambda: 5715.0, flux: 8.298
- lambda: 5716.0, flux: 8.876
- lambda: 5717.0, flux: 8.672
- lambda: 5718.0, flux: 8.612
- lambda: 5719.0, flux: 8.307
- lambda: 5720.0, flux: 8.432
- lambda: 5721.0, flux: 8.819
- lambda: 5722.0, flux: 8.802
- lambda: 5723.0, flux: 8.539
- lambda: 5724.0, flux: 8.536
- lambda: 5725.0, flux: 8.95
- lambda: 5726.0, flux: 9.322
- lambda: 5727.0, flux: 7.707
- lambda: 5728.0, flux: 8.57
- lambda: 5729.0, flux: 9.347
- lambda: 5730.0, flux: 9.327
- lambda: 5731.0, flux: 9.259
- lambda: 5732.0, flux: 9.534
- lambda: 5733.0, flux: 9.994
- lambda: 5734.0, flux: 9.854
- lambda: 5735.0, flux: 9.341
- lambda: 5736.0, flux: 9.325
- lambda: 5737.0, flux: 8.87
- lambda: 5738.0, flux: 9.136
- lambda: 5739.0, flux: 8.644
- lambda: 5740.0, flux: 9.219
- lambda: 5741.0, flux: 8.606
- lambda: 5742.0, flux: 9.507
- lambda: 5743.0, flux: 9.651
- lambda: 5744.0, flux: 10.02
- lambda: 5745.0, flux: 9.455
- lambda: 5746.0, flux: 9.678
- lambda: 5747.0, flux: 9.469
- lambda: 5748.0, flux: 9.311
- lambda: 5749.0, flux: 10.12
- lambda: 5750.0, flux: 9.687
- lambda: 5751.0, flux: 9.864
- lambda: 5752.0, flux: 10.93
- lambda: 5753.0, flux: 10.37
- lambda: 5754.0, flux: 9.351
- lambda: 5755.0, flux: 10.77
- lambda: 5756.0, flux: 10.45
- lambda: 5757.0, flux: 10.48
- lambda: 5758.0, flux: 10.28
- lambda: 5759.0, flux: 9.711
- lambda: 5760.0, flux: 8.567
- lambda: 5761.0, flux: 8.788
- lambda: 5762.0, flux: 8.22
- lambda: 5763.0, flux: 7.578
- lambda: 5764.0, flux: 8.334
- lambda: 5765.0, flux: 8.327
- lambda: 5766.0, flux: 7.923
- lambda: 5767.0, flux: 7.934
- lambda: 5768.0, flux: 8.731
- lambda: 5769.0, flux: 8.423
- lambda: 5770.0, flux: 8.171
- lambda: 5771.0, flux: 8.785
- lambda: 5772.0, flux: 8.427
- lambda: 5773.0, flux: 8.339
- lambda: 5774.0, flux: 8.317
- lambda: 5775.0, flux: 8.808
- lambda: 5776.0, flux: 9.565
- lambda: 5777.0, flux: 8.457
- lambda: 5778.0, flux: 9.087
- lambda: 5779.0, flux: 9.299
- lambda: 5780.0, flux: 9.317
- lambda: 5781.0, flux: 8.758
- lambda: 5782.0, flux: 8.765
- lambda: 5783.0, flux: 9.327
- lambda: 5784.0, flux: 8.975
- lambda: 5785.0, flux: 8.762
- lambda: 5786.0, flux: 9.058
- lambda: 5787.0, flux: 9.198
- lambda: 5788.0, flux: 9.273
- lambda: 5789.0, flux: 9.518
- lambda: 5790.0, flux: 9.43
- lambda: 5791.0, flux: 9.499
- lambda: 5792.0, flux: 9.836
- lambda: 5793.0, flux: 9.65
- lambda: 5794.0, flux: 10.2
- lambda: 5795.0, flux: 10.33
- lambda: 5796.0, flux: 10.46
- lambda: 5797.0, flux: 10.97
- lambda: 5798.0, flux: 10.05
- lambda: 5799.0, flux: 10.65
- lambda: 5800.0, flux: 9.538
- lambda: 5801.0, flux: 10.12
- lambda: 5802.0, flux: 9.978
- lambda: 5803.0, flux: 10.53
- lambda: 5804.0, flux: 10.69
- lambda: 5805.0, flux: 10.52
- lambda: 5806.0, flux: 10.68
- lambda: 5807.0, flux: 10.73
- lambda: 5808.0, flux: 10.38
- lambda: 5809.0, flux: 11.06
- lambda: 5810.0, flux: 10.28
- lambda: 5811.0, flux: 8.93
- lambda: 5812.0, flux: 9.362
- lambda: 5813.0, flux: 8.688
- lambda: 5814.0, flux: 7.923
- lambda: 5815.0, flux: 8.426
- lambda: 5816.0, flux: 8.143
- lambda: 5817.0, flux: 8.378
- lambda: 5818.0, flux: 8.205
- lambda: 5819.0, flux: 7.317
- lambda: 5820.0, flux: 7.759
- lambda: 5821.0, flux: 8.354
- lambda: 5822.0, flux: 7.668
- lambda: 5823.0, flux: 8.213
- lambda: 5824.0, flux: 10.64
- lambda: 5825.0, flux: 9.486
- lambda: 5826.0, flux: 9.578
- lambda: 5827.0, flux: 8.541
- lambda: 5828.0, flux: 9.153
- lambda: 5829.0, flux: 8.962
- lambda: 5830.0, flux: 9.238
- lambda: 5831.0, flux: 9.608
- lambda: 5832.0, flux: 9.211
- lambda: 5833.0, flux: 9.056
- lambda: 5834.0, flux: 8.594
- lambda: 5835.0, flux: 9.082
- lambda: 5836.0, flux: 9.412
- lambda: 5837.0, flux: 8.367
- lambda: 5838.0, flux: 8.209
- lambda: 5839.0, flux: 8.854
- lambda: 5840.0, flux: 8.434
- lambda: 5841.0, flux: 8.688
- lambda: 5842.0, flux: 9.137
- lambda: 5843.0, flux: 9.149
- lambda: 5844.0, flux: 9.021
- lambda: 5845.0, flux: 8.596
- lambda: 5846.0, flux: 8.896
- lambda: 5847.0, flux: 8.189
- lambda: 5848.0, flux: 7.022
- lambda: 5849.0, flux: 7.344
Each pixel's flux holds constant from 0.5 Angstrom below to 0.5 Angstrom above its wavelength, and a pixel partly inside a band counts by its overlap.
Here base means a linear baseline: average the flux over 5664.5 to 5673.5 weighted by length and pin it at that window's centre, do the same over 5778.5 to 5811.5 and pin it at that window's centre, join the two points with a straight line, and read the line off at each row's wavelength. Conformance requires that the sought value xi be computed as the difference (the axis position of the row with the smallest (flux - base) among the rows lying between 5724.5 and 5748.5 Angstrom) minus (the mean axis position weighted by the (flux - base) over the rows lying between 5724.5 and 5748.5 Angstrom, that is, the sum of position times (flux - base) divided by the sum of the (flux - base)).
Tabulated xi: -10.2 Angstrom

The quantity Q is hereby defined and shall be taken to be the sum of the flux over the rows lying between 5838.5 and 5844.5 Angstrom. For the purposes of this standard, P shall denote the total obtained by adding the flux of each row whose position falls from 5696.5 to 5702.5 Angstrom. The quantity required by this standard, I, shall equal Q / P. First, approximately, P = 50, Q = 53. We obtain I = 1.1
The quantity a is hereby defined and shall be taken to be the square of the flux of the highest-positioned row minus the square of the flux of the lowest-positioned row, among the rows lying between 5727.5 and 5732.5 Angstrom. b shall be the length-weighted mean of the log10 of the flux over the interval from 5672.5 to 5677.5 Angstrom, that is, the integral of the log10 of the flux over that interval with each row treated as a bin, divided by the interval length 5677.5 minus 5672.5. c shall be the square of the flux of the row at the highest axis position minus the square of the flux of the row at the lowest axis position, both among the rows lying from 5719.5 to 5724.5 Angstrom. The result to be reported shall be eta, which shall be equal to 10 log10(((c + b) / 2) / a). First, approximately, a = 17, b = 0.89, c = 2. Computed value -11.2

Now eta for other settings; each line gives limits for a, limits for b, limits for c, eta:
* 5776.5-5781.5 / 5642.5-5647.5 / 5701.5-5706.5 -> 3.1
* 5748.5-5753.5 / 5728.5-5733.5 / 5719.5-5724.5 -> -5.7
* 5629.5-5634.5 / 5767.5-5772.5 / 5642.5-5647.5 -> -10.1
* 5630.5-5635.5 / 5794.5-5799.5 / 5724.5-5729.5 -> -7.5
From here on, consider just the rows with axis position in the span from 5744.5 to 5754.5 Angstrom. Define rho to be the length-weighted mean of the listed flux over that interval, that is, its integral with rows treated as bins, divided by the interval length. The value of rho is 9.82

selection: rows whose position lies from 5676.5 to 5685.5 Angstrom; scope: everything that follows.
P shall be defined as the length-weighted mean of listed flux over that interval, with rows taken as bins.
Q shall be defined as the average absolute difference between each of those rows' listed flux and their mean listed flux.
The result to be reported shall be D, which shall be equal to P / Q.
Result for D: 15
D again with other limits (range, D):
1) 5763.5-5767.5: 40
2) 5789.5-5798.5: 25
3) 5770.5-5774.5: 53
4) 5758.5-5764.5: 17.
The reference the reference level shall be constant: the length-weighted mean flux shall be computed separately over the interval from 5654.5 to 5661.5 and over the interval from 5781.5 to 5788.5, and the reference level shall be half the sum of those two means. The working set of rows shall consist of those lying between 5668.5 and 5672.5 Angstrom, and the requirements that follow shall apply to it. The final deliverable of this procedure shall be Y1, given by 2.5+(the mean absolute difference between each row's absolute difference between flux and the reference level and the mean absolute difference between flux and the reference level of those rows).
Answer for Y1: 2.65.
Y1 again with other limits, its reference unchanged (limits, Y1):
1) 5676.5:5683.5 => 2.93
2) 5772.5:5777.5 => 2.76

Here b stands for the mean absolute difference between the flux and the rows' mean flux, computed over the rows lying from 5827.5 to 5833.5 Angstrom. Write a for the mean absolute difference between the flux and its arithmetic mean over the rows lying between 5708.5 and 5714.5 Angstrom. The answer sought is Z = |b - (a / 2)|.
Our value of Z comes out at 0.03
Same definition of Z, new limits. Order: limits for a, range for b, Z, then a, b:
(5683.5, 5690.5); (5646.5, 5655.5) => 0.05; 0.61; 0.25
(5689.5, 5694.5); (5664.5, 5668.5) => 0.16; 0.32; 0.32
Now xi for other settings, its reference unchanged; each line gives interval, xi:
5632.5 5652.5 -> -9.2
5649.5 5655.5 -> -2.9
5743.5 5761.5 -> 8.4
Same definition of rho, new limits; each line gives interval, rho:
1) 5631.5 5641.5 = 7.03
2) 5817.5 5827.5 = 8.58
